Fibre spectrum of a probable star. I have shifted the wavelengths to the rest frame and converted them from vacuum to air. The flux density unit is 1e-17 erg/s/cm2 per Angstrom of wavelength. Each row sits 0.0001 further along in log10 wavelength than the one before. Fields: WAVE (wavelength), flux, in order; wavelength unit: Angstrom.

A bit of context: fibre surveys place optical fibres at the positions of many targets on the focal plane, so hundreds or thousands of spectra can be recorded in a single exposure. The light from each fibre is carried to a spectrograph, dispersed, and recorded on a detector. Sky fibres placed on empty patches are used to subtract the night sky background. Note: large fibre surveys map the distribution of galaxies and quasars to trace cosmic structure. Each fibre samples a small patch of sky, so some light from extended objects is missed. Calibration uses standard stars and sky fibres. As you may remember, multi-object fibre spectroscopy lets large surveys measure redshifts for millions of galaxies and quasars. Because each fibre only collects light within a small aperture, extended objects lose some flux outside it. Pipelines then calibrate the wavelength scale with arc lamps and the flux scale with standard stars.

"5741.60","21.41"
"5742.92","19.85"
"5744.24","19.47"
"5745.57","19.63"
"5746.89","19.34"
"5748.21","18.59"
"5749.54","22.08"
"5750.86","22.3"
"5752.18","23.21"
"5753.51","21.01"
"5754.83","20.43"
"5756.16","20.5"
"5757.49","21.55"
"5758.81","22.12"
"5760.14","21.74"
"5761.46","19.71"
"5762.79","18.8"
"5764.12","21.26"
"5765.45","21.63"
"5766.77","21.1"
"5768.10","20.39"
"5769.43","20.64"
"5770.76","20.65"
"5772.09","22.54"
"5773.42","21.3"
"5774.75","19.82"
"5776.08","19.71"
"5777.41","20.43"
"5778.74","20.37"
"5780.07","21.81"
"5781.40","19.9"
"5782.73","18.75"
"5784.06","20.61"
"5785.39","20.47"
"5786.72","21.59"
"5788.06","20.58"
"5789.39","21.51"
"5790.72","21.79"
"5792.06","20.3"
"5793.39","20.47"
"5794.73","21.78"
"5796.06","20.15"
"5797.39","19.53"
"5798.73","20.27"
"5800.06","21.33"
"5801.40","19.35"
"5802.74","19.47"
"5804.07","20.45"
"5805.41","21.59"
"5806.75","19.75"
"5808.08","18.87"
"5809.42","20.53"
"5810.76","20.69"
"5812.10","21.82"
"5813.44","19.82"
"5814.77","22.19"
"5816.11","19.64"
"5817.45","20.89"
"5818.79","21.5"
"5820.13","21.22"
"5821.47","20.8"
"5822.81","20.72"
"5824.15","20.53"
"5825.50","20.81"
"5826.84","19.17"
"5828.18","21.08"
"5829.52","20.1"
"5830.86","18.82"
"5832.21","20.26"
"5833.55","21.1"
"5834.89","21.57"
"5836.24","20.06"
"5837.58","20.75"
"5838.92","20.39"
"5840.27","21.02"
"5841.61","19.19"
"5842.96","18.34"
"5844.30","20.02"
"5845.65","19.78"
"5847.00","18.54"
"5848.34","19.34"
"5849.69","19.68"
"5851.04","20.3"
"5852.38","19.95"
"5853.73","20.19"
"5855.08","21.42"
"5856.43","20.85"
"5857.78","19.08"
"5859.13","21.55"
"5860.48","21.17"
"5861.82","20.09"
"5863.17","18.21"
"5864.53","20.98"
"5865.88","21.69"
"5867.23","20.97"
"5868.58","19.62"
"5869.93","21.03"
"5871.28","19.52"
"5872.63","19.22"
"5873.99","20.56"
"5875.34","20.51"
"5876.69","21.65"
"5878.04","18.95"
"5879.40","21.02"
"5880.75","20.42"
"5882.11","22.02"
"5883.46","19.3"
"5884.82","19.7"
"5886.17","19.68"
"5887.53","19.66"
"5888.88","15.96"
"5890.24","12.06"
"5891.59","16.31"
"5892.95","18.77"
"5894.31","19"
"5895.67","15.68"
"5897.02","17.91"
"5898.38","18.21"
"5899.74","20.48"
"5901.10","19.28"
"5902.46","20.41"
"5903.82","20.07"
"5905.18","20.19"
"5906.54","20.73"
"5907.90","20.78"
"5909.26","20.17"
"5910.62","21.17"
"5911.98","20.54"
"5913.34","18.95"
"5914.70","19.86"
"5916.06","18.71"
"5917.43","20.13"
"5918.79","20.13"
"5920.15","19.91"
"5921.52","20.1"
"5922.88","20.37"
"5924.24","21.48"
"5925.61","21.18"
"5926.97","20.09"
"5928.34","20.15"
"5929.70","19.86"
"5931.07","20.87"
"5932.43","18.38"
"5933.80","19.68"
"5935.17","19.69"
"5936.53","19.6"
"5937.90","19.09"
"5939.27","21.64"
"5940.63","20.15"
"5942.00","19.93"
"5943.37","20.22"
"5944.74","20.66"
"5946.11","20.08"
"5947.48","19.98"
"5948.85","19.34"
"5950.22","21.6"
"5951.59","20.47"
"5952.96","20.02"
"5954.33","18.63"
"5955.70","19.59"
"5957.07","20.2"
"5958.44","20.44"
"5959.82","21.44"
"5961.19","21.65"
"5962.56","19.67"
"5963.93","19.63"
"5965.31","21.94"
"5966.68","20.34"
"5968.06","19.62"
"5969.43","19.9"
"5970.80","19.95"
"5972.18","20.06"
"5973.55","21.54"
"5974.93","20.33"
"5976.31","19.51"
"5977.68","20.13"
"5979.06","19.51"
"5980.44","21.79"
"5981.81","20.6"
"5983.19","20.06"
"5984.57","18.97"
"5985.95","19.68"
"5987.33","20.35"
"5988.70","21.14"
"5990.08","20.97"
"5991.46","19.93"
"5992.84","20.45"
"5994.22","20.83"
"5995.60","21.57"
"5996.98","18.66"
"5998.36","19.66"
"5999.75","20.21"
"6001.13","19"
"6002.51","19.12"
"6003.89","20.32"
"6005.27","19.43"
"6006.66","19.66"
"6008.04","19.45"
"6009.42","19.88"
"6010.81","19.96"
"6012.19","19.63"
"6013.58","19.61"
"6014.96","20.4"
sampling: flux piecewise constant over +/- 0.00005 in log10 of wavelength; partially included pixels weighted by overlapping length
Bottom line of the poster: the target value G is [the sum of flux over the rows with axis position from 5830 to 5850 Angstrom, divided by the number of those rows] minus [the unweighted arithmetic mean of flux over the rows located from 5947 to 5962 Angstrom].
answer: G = -0.4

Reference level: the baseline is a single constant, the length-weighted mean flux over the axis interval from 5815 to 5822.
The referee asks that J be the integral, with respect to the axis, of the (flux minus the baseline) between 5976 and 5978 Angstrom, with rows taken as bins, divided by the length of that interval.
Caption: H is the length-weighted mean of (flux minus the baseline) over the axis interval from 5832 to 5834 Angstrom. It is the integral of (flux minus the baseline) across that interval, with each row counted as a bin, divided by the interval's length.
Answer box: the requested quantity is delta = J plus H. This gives -1.2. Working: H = -0.2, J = -1.1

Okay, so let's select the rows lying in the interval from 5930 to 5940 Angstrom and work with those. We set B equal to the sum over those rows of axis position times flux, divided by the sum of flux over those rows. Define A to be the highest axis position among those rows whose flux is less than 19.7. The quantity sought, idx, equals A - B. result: 2.7 Angstrom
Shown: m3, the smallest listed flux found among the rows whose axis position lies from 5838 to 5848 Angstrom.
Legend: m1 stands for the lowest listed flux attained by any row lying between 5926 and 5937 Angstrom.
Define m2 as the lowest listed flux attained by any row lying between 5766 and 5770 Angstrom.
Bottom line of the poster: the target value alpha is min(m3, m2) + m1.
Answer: 36.7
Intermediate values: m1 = 18.38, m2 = 20.39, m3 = 18.34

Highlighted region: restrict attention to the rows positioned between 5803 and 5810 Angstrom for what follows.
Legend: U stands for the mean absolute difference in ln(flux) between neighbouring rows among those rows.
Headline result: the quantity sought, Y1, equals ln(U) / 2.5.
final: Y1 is -1.07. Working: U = 0.068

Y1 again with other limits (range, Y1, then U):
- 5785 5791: -1.29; 0.040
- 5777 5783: -1.16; 0.056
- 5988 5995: -1.46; 0.026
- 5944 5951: -1.25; 0.044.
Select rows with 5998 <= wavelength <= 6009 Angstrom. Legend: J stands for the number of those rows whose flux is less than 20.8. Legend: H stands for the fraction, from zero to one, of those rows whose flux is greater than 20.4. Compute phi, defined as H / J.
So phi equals 0.00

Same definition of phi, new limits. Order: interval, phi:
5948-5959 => 0.05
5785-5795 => 0.22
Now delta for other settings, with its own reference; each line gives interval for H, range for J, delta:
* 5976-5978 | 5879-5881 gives -1.2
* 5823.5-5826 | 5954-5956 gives -2.0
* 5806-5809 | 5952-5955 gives -2.9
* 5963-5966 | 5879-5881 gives -0.3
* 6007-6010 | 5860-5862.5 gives -1.5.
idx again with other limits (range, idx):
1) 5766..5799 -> 14.7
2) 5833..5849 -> 7.6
